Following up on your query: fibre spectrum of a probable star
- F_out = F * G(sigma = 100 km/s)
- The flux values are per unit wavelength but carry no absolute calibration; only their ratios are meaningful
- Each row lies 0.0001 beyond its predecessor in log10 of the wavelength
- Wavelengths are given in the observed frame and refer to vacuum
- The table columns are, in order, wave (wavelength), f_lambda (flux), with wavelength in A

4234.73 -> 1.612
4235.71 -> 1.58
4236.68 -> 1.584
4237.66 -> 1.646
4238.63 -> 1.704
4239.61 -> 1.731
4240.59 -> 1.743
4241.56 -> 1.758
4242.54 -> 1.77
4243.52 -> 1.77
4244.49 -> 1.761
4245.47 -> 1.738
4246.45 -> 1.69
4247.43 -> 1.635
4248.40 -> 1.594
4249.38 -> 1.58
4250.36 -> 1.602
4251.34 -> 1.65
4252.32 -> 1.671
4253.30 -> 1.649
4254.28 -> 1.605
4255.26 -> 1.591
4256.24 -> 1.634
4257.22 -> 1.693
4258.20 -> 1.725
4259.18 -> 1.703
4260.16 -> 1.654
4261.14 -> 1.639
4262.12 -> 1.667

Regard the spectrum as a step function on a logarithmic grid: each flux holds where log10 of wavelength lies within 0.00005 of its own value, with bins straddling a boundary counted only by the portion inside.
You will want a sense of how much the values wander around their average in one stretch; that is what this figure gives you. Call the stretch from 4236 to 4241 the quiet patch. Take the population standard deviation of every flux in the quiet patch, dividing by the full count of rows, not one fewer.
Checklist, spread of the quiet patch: 0.059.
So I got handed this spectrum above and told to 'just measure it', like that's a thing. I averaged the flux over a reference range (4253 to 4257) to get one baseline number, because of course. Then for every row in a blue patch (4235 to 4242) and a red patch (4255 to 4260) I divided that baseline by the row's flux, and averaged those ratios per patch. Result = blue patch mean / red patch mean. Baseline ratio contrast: 1.00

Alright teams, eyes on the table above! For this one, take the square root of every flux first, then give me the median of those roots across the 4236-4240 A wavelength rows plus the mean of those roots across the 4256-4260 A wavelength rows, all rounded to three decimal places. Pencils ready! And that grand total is 2.594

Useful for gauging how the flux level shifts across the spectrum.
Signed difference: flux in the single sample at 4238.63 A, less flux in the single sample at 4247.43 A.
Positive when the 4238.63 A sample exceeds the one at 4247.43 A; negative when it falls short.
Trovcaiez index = 0.07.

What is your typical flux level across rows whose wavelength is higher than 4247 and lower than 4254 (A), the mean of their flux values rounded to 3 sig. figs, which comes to 1.63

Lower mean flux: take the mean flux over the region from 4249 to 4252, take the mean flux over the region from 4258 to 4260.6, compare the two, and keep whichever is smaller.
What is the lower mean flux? 1.61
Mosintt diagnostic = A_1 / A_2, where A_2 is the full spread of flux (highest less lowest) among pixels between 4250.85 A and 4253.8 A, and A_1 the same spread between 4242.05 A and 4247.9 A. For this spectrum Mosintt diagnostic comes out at 6.1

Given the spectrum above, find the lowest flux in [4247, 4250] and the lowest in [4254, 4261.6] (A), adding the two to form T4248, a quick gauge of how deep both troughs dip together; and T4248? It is 3.17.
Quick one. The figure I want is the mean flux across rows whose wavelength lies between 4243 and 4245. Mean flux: 1.77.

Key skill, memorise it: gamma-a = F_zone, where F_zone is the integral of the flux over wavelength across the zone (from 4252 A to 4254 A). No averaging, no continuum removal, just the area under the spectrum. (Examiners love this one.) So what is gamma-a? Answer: 3.3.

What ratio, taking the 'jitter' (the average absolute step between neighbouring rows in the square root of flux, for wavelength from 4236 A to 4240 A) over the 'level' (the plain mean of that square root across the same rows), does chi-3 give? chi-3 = 0.015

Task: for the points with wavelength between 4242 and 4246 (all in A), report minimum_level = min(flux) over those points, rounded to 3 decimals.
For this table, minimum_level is 1.738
